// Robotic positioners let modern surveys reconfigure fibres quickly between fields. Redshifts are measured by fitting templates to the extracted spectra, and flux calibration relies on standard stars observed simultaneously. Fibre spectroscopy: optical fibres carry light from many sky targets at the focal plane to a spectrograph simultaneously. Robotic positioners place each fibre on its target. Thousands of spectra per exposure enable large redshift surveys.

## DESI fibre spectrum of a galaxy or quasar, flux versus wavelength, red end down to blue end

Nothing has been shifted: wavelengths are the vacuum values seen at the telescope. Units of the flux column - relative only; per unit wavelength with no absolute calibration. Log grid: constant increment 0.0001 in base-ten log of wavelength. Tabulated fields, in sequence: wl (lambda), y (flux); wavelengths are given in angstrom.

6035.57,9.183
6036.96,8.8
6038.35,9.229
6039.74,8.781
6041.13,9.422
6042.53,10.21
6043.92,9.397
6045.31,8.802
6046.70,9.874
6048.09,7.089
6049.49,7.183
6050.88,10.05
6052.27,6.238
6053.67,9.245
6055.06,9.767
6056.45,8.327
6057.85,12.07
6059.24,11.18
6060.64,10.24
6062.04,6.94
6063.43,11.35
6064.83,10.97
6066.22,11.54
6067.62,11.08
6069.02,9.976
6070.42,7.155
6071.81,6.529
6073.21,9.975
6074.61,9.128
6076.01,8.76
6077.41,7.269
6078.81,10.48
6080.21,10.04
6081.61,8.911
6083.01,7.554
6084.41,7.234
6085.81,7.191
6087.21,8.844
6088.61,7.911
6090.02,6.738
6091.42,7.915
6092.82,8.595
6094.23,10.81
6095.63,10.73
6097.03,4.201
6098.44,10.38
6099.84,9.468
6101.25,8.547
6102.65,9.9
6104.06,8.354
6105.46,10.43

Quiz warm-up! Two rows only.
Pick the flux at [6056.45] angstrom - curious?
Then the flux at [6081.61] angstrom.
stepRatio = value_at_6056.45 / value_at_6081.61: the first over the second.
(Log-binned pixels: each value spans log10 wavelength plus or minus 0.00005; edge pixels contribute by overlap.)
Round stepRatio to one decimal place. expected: 0.9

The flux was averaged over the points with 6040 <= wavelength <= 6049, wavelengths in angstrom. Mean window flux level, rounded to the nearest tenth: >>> 9.1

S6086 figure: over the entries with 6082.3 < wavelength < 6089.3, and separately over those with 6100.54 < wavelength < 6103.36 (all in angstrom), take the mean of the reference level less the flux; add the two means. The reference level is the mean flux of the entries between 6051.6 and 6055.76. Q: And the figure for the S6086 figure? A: -0.1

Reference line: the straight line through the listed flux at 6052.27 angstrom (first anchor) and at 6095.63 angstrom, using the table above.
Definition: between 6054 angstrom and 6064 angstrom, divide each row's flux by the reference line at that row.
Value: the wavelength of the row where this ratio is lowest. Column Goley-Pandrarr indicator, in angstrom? 6062.04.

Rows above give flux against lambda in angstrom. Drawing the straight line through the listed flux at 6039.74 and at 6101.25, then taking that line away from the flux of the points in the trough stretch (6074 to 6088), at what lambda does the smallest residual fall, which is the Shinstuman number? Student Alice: 6085.81 angstrom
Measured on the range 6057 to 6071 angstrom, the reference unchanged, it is 6062.04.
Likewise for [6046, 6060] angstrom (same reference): 6052.27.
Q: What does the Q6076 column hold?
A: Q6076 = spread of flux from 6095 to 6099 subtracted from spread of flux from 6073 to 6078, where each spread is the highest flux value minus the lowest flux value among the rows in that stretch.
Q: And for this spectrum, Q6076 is -3.8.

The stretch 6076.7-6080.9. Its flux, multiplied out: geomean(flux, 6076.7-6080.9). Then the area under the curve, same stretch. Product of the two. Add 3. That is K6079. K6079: 359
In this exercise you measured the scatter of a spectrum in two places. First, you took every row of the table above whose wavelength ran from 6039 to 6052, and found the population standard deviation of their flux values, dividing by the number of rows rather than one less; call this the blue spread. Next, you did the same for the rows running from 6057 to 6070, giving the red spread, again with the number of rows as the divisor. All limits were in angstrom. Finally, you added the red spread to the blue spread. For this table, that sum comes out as 2.5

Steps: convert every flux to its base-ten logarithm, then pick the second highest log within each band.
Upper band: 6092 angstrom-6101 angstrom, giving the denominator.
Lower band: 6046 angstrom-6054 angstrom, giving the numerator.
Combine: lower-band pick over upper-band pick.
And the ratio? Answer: 0.96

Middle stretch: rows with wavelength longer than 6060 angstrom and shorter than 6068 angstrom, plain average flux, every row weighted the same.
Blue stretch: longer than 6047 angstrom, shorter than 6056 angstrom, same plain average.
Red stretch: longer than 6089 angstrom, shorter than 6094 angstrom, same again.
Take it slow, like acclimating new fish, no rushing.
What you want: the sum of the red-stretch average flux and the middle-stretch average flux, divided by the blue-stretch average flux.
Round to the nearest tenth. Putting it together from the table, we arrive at 2.2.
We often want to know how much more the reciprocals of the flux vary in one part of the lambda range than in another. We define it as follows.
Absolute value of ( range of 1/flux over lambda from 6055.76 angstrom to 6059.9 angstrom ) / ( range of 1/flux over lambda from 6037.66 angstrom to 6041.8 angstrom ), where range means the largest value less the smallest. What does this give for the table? 4.8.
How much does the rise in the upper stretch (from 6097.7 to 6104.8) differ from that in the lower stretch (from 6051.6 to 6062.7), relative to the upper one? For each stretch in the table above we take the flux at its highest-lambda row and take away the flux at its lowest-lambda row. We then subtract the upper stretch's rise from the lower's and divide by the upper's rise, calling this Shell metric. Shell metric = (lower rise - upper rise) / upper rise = -1.3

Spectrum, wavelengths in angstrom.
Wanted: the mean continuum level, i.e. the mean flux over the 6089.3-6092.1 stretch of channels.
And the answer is 7.3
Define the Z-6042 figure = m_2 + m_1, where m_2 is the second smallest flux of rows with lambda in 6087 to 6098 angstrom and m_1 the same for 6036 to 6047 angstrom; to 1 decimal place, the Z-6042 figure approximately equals 15.5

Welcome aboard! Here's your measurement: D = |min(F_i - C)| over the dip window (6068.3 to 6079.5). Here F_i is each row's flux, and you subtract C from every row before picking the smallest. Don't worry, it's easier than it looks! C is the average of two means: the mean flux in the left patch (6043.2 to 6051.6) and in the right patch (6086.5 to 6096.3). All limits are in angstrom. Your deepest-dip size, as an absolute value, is 2.23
